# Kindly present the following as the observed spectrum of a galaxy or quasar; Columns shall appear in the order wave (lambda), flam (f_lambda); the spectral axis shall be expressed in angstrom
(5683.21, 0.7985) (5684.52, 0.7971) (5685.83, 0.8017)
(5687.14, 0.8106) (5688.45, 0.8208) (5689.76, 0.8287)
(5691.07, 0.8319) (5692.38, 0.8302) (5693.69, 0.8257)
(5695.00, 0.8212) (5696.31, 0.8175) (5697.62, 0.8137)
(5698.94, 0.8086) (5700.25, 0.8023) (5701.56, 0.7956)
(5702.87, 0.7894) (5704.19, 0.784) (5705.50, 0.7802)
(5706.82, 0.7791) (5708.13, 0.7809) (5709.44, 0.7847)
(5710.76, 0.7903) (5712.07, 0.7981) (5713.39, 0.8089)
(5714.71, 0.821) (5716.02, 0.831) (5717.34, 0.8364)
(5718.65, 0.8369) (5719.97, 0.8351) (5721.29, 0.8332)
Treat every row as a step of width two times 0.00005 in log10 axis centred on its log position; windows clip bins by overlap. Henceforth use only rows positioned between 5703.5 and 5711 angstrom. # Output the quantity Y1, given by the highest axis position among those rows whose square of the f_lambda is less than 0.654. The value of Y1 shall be 5710.76 angstrom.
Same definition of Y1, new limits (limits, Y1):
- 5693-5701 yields 5700.25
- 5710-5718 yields 5712.07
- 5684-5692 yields 5685.83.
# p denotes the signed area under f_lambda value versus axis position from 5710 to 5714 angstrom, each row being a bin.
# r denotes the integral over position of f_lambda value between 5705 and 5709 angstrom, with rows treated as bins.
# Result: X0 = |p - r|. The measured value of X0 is 0.07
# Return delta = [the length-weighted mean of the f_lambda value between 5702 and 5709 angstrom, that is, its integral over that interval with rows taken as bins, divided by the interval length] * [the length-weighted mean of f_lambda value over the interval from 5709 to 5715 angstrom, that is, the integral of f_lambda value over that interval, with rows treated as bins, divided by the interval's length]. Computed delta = 0.626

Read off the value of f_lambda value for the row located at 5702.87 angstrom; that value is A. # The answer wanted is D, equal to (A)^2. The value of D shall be 0.623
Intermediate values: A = 0.7894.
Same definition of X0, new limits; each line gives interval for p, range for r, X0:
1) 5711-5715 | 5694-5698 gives 0.06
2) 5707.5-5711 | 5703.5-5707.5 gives 0.37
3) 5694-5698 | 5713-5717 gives 0.01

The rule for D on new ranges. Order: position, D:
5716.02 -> 0.691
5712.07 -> 0.637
